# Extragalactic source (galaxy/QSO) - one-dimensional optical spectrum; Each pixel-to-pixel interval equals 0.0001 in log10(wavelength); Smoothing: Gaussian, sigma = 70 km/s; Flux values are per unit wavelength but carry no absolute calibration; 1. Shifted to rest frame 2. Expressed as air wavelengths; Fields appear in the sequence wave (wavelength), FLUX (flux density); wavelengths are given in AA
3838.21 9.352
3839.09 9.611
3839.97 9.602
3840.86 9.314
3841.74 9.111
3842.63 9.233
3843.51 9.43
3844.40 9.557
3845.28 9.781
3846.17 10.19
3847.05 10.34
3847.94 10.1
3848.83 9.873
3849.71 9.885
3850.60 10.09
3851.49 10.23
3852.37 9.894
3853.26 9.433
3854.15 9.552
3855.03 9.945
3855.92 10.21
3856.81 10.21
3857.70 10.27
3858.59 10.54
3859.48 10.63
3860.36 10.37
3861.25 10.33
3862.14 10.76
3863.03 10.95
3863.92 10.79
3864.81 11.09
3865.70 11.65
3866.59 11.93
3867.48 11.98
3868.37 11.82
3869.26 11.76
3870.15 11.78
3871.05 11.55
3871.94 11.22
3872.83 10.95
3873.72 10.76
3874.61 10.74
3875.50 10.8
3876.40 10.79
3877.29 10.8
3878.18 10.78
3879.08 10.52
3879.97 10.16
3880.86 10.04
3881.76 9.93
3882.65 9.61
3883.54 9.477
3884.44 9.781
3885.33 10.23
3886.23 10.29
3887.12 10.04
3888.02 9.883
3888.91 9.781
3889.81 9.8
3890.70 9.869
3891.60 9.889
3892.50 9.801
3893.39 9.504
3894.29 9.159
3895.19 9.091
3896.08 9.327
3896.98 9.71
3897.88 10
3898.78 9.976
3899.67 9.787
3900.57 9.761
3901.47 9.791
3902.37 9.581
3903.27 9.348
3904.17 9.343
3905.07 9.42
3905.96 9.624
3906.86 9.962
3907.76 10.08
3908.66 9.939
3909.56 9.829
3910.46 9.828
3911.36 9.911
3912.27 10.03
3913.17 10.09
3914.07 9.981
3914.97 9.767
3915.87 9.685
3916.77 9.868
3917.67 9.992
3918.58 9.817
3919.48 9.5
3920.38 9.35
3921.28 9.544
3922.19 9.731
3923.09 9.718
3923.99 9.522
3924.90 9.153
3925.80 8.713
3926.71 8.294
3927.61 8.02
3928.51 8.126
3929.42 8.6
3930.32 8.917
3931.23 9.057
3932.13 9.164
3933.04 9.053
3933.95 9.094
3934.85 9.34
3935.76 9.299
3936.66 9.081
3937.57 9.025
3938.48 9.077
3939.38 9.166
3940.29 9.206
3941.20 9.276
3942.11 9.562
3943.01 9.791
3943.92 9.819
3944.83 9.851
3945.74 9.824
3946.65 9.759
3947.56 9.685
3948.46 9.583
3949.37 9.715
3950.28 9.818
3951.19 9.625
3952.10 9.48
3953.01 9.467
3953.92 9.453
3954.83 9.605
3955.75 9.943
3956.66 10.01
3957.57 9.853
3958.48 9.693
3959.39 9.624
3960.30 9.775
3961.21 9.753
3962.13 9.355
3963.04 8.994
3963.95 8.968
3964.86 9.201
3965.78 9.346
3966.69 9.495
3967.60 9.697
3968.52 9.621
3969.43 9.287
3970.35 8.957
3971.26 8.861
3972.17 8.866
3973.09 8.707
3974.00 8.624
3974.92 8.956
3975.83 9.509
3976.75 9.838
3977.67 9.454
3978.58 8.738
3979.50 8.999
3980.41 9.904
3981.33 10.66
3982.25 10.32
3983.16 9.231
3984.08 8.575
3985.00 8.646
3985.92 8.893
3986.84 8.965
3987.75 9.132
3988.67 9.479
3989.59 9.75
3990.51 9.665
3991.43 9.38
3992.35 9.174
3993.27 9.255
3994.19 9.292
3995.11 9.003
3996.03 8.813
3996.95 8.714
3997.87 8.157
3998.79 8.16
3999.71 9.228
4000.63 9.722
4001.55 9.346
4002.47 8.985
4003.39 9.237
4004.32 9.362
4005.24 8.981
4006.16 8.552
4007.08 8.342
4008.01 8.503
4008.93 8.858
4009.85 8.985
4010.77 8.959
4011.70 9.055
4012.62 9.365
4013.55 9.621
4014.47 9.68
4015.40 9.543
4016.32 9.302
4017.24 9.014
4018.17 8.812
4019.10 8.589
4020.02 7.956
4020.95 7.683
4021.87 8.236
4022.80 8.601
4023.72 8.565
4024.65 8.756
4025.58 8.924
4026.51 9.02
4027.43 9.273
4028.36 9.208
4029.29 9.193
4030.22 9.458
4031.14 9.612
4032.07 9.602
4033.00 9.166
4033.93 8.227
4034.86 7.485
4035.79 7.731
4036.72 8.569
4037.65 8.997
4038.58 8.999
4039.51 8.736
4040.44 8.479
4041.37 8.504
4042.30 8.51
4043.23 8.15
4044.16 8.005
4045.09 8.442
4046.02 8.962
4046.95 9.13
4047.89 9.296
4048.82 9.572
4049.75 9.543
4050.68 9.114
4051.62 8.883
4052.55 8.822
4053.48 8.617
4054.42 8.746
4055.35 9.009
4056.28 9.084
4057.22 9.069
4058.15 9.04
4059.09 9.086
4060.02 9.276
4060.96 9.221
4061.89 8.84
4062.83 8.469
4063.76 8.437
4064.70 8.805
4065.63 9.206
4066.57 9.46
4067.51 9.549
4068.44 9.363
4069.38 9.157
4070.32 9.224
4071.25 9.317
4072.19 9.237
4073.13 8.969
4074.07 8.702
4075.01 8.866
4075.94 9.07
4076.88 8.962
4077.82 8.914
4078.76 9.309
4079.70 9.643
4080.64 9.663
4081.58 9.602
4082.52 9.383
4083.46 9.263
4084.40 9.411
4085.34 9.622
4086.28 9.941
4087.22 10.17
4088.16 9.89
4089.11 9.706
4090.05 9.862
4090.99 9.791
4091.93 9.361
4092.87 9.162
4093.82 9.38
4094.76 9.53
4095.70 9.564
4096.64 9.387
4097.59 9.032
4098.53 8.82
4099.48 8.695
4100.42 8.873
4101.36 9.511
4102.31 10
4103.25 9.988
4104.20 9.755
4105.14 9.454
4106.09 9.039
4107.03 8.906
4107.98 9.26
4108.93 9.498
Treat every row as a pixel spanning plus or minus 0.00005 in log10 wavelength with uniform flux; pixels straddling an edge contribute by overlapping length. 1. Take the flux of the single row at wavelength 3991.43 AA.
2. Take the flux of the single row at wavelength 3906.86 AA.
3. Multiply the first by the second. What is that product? 93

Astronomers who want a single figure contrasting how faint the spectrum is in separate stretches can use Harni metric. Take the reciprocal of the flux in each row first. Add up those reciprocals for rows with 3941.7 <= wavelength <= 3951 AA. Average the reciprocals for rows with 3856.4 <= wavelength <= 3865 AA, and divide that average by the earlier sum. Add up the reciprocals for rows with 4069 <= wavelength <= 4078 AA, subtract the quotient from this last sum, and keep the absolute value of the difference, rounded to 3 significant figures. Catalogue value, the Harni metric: 1.01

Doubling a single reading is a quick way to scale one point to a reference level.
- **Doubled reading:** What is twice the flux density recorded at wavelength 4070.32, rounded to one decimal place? 18.4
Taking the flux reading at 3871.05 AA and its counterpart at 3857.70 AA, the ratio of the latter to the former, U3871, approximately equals 0.89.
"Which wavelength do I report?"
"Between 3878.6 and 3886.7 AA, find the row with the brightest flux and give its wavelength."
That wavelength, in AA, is 3879.08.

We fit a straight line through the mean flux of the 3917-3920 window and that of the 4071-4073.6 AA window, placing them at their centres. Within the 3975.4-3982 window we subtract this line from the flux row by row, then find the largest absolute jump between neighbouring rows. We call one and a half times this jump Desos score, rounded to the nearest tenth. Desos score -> 1.4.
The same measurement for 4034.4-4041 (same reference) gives 1.3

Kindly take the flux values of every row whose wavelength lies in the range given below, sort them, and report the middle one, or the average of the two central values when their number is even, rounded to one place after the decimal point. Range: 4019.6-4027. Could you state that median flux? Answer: 8.6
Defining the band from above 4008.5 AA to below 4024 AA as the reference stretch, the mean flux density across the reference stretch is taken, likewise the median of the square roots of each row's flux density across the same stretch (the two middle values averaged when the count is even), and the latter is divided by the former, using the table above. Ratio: 0.337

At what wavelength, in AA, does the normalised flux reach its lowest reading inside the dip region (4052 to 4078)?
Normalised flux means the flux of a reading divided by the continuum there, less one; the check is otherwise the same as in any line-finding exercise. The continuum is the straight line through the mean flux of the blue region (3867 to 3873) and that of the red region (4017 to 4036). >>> 4053.48 AA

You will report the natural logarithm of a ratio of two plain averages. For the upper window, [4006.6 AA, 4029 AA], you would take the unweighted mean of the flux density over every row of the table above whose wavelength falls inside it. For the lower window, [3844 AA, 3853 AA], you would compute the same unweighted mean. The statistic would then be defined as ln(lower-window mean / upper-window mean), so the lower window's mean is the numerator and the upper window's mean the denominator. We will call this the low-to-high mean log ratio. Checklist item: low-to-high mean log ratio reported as 0.12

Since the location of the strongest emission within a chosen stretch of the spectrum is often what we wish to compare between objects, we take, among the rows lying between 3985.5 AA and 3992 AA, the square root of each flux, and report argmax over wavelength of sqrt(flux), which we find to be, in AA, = 3989.59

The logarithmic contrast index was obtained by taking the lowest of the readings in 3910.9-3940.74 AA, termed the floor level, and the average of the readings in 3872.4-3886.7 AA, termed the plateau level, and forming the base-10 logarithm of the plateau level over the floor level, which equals 0.11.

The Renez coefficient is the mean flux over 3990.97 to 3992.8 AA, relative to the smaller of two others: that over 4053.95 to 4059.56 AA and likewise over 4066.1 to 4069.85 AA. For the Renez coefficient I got 1.03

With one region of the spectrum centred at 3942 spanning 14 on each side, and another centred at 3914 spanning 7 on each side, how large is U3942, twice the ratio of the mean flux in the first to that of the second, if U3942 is 1.90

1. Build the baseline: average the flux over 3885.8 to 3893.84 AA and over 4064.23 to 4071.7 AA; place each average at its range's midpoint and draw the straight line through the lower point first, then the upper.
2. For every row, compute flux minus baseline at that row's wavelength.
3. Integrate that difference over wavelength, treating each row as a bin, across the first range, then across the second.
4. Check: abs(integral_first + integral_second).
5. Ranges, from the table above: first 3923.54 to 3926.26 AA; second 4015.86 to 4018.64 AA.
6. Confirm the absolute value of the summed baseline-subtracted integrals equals 2.8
